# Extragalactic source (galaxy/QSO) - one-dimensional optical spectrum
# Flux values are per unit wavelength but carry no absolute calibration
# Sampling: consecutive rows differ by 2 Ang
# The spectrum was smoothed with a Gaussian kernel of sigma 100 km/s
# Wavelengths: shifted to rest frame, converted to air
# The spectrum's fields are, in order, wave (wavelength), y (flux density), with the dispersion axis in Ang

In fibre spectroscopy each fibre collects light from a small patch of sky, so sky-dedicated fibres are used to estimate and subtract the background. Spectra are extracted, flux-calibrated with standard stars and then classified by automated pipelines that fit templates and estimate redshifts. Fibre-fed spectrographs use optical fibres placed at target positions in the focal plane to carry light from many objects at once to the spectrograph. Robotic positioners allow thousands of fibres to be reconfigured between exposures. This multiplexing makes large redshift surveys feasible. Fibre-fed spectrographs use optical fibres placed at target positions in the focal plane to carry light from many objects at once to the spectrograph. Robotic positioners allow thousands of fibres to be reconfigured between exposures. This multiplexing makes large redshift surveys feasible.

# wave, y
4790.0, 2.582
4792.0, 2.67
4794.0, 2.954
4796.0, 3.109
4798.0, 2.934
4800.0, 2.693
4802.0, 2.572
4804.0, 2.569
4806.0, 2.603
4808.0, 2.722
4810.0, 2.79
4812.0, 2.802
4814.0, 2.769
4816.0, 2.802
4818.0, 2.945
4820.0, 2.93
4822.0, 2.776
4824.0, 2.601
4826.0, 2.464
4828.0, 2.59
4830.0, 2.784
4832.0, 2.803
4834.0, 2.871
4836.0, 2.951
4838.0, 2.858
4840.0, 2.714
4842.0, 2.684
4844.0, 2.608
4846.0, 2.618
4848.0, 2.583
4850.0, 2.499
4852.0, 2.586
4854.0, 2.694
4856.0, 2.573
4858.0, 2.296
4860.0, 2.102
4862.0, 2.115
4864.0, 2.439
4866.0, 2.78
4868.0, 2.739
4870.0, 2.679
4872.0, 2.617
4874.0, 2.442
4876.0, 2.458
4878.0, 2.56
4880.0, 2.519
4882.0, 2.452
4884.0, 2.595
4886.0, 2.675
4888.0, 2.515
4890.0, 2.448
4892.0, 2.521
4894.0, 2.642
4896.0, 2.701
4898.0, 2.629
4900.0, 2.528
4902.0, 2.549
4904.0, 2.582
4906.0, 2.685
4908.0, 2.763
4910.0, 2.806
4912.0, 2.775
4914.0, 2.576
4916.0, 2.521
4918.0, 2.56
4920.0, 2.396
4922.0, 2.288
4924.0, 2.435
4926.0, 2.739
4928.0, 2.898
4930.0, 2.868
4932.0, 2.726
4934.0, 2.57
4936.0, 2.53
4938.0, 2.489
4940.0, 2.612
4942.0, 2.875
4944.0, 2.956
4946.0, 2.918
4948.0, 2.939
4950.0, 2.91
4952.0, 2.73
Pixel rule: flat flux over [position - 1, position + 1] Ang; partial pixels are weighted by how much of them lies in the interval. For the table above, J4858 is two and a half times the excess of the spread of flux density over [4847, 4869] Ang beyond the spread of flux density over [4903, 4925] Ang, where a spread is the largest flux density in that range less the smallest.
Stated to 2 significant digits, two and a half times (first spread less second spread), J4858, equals 0.40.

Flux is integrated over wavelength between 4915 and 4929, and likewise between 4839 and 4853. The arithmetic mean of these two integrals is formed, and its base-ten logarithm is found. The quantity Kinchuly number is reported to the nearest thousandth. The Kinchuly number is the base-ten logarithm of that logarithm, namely 0.193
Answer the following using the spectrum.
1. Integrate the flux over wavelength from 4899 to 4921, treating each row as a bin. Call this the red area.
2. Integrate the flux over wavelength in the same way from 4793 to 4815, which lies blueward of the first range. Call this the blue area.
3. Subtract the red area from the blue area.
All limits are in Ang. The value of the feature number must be 4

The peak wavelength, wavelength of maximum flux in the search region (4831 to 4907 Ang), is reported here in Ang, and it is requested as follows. 4836.0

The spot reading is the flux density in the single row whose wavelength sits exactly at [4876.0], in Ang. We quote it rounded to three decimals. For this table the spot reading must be 2.458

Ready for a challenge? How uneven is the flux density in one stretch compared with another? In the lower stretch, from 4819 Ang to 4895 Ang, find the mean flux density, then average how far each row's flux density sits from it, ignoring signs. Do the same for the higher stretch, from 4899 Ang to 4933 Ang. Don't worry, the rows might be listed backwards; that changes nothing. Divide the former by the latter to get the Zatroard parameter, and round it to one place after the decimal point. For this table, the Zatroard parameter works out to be 1.0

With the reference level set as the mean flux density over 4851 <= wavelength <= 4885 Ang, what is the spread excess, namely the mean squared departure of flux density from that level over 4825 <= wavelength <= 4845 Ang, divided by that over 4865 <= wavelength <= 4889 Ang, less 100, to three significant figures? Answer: -96.1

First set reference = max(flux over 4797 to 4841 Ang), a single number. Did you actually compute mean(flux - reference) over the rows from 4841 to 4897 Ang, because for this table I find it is -0.41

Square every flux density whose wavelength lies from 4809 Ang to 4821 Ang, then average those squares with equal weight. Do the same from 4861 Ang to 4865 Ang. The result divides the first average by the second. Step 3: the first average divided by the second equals 1.55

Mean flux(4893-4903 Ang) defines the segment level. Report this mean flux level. 2.61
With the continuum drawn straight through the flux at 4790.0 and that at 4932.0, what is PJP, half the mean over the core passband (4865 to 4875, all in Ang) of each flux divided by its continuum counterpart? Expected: 0.498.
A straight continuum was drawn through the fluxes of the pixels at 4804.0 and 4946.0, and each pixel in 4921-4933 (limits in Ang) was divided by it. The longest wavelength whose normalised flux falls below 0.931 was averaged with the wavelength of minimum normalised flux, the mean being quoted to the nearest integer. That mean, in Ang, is 4923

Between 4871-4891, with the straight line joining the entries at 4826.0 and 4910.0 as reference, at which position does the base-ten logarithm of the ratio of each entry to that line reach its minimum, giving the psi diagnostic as 4890.0 Ang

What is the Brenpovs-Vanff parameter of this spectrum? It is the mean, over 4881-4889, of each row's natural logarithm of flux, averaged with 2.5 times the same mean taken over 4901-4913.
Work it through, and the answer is 1.71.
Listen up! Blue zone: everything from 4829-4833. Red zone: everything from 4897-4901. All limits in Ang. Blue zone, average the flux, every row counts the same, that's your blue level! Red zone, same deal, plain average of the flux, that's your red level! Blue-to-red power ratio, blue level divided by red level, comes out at 1.08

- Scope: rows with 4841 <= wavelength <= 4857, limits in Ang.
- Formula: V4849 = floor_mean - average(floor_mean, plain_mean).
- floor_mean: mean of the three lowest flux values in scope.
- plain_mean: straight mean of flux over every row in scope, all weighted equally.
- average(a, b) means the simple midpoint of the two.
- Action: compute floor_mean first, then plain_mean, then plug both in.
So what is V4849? -0.027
